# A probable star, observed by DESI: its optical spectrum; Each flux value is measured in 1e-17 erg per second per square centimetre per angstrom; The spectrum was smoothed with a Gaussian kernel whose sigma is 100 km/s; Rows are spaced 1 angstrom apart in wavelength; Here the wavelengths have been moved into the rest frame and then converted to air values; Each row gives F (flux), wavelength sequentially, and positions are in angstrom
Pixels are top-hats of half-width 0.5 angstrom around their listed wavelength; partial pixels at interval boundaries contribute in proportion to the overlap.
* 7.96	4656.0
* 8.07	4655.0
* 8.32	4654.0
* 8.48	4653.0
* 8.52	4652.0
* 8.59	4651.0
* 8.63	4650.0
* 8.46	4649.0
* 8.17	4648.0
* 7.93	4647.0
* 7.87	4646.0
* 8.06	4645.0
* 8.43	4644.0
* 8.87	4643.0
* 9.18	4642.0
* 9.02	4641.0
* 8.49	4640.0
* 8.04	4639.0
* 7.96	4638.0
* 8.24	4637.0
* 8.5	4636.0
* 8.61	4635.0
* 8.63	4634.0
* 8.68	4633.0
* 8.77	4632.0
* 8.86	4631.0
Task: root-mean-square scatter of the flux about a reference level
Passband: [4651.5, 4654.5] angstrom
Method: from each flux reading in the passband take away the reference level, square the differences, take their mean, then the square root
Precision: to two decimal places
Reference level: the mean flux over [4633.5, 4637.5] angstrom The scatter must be 0.10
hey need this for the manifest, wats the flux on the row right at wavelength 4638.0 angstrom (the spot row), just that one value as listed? 7.96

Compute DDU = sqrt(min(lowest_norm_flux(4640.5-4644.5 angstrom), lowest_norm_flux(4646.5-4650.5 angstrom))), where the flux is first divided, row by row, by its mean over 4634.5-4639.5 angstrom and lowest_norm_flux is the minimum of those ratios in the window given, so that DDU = 0.98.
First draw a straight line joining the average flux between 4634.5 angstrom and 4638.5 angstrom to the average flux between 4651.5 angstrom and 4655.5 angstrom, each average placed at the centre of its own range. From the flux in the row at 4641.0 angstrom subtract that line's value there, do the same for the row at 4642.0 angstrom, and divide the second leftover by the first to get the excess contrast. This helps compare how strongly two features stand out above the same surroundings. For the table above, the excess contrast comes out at 1.2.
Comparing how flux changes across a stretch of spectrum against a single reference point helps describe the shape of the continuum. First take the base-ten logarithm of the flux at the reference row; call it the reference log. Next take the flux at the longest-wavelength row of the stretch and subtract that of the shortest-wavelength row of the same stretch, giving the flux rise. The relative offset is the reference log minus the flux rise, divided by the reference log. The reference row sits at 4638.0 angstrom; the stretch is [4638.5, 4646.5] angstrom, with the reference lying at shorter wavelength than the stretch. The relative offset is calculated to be 1.2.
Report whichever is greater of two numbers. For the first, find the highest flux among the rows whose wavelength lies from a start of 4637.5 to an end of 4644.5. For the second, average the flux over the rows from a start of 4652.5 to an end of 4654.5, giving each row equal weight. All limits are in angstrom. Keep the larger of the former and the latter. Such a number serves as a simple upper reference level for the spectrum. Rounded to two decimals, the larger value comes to 9.18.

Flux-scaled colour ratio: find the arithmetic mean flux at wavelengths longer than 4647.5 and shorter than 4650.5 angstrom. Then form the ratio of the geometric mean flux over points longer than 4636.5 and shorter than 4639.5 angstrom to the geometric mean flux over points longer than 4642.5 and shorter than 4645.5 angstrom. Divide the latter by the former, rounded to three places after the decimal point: 0.114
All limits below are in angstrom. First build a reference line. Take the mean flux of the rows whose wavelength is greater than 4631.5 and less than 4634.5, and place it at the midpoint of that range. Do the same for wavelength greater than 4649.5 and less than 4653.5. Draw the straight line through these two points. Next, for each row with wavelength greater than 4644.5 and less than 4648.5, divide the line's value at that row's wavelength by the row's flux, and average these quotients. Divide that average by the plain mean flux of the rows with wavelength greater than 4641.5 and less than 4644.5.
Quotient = 0.122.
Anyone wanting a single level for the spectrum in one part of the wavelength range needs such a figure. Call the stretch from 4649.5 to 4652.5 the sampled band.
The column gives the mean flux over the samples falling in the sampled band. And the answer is 8.58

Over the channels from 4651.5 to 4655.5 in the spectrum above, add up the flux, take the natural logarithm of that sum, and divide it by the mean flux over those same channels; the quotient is 0.42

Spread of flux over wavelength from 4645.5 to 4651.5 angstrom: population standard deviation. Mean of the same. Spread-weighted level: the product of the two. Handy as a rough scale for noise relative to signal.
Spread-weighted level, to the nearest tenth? 2.5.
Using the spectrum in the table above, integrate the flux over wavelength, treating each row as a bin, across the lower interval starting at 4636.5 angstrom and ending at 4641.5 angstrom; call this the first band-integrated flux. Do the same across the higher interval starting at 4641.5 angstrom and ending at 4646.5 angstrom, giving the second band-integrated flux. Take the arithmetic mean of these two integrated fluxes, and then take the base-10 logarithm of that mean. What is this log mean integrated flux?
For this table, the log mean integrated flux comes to 1.62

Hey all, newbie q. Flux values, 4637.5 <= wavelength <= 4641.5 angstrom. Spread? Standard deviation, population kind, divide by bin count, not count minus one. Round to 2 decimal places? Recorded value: 0.42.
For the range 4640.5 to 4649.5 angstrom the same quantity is 0.46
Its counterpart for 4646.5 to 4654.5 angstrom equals 0.22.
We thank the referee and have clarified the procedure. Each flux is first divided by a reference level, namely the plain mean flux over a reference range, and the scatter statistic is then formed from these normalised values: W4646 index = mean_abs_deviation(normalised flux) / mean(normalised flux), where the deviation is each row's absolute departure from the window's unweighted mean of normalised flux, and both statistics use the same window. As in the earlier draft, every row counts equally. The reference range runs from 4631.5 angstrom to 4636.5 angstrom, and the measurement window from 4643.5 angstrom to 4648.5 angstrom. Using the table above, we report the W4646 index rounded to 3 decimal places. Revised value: 0.021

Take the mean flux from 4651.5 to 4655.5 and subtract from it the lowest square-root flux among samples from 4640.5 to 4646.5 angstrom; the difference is 5.5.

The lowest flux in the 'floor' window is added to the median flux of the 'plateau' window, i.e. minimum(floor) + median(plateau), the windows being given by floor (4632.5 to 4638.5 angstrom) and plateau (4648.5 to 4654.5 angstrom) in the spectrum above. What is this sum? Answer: 16.46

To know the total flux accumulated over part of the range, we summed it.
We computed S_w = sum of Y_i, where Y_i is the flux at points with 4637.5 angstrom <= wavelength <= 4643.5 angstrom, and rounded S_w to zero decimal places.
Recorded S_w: 52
